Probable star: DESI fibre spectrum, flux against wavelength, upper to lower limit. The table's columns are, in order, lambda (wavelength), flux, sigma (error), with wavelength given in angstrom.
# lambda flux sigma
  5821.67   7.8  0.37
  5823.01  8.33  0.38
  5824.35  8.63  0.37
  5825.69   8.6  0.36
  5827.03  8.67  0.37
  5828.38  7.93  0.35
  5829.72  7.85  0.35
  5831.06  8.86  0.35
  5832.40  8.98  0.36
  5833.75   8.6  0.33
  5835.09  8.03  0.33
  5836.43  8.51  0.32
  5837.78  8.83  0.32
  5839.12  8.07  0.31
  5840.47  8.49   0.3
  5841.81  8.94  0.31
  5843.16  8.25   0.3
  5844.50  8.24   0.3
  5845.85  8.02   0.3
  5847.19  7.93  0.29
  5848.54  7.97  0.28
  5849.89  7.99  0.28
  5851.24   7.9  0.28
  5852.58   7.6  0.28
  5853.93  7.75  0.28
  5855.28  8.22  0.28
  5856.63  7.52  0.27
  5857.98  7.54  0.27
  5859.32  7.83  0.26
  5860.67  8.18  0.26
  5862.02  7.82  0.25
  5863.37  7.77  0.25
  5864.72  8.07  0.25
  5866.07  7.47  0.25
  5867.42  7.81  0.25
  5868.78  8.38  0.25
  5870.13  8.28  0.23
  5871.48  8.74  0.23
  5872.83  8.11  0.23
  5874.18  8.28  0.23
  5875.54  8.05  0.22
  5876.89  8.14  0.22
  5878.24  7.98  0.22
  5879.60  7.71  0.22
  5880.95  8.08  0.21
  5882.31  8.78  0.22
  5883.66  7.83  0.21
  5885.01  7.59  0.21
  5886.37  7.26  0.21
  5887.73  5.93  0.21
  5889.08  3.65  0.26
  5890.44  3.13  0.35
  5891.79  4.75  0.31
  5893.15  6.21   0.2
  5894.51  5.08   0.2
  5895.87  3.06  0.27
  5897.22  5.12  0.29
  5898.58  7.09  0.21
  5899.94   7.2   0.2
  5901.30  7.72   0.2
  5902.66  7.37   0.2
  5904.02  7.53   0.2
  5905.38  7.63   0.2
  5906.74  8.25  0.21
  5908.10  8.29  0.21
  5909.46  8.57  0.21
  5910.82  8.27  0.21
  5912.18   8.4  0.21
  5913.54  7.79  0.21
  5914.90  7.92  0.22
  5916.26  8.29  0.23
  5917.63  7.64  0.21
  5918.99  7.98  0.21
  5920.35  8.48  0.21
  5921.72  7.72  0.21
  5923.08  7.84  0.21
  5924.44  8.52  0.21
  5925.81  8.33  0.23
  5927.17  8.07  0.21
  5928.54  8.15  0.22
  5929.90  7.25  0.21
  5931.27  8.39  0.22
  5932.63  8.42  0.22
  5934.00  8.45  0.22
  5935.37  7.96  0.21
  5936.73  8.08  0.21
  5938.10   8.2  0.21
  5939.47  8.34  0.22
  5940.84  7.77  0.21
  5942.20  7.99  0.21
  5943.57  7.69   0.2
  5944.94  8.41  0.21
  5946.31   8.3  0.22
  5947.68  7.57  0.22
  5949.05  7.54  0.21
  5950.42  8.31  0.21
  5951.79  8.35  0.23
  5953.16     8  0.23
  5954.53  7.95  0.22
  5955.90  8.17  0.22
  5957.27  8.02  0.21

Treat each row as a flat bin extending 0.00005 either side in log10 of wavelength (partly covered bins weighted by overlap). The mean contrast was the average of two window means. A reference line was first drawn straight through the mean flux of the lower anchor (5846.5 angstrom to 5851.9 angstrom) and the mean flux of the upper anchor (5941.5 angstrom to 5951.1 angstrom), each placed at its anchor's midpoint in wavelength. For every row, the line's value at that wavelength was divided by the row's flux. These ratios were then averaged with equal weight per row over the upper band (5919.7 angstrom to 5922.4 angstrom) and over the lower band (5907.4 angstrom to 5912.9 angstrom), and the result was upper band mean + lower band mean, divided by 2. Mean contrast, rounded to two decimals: 0.97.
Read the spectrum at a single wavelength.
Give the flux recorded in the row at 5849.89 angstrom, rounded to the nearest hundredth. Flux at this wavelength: 7.99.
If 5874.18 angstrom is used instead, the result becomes 8.28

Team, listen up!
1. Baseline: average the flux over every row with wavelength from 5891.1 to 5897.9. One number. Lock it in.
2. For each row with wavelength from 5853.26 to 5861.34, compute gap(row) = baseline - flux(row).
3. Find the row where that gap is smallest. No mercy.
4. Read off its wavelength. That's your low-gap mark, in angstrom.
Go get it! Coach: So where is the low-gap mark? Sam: 5855.28 angstrom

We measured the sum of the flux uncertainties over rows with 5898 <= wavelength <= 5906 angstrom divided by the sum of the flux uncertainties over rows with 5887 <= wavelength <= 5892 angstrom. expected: 1.1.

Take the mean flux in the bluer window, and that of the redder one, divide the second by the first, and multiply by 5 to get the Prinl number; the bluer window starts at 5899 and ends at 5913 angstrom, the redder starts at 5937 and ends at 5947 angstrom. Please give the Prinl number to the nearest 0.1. 5.1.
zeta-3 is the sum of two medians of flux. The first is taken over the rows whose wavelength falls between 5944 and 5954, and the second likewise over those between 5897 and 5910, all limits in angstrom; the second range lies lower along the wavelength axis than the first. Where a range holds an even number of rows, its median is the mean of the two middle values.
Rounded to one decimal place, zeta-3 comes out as 15.9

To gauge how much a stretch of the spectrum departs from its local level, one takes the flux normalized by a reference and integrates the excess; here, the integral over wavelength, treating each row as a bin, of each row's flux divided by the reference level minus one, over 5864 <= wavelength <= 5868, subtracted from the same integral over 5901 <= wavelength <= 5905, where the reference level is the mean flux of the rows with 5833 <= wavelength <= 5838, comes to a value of -0.12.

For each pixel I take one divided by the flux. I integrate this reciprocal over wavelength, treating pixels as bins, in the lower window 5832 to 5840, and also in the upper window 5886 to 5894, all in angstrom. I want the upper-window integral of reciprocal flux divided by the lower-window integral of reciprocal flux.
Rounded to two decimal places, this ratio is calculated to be 1.82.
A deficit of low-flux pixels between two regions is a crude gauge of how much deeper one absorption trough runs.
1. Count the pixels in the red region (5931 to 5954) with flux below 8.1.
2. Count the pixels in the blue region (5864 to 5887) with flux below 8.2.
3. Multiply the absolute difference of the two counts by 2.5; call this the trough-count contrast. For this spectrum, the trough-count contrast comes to 10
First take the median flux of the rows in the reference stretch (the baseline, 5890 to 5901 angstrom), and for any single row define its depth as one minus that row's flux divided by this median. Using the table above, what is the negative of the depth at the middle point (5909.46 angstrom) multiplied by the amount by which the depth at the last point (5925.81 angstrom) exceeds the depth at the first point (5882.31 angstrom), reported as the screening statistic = 0.06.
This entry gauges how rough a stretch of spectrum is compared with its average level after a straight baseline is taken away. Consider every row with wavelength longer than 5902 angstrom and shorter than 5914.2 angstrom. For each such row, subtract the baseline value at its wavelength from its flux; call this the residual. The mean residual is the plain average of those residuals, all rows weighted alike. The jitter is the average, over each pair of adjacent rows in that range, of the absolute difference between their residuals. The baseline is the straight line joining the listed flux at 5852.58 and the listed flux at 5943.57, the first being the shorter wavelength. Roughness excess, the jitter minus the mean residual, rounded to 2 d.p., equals -0.08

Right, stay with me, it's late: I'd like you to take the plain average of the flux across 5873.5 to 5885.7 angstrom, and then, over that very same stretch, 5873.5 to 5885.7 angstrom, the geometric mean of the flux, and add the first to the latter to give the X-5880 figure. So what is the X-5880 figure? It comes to 16.1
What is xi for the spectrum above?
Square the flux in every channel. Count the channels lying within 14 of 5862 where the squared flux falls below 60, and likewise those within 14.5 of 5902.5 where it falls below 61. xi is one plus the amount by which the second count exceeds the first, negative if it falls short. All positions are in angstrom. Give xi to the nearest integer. 11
